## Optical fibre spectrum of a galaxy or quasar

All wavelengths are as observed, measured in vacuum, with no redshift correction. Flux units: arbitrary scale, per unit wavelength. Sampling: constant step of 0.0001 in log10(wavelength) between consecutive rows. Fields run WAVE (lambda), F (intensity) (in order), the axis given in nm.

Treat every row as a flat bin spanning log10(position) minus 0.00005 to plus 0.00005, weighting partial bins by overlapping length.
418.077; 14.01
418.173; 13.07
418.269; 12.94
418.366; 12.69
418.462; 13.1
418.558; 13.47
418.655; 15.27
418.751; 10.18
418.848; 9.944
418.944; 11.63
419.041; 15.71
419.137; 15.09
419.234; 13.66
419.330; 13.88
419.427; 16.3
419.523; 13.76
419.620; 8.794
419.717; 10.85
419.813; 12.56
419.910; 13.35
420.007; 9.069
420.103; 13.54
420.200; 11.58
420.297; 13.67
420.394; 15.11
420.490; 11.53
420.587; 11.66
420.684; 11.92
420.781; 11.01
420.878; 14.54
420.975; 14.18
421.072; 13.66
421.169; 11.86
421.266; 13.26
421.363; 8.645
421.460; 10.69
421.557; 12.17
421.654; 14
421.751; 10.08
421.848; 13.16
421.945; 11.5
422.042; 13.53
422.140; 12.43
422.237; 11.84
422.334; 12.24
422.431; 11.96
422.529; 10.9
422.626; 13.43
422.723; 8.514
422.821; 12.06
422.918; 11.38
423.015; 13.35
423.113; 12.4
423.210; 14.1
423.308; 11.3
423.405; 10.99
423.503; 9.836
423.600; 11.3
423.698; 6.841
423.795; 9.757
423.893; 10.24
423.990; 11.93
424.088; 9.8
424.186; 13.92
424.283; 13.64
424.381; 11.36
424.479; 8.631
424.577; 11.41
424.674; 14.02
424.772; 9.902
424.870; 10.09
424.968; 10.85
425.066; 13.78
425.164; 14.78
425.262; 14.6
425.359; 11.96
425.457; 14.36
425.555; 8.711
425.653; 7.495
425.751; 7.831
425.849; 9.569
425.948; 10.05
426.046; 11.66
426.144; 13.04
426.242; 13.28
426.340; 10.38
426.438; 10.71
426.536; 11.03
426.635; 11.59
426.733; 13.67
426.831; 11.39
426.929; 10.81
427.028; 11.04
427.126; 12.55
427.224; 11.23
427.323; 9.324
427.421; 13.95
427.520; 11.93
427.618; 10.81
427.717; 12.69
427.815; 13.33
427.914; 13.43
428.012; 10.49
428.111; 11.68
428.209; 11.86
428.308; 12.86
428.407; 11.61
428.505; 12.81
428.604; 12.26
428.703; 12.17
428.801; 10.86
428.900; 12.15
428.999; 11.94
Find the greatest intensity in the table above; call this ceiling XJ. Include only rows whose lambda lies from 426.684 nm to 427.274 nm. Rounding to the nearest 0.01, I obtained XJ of 13.67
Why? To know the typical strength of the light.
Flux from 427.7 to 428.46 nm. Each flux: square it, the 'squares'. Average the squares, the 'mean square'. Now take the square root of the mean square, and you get 12.3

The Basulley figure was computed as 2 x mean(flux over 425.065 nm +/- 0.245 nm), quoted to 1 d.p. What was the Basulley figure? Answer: 25.6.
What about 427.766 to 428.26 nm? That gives 24.3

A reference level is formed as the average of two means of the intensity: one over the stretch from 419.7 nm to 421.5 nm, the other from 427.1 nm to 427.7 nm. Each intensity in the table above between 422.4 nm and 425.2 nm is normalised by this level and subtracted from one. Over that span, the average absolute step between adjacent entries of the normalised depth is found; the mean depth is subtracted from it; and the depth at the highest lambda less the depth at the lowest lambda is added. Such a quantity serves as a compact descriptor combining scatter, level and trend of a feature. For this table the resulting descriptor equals -0.1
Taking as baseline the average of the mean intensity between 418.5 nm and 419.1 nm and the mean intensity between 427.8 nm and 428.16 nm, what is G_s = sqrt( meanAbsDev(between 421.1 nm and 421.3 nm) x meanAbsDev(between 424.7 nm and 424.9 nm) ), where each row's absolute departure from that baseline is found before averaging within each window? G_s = 1.3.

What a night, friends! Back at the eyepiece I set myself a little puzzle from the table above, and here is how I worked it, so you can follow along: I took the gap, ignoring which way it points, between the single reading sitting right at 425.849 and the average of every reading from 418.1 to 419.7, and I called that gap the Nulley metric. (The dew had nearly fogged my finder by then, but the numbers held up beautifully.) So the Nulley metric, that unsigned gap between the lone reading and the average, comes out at 3.5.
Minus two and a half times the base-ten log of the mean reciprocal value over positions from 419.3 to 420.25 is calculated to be 2.69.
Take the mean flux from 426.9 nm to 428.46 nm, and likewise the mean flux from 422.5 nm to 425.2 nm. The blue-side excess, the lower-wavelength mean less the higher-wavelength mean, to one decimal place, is -0.4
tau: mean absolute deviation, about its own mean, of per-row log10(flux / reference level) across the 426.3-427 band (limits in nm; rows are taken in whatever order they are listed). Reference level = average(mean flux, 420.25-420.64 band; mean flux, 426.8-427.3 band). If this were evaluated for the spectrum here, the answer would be 0.03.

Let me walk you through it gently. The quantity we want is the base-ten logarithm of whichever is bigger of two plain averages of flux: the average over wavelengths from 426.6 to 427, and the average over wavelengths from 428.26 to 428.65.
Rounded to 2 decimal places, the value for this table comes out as 1.09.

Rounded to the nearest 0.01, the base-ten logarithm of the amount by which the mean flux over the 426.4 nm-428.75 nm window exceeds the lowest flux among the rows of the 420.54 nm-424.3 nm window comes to 0.70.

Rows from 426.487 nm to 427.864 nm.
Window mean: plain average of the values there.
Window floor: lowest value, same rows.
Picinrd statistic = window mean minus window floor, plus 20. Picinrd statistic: 22.5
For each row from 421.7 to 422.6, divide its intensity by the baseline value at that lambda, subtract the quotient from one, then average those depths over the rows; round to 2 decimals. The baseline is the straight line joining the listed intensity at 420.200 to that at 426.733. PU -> 0.02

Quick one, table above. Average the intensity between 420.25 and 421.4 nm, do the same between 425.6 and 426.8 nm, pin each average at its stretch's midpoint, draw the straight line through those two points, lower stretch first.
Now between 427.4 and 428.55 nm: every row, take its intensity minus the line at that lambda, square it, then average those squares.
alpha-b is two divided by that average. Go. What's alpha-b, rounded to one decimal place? 0.4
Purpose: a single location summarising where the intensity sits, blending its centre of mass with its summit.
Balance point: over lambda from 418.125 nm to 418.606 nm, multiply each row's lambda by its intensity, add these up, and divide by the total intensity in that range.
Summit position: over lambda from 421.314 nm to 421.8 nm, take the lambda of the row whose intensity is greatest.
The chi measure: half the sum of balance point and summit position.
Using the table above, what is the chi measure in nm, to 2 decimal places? 420.01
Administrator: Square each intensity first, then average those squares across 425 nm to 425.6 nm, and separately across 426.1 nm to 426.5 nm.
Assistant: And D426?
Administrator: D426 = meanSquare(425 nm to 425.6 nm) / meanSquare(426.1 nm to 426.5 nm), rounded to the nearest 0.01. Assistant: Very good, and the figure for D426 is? 1.23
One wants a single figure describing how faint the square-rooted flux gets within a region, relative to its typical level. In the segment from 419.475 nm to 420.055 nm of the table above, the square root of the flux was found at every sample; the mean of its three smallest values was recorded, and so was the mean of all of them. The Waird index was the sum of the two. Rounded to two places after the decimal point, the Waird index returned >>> 6.45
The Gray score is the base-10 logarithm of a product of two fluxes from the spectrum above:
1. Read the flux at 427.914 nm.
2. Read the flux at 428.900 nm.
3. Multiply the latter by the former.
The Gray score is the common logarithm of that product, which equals 2.21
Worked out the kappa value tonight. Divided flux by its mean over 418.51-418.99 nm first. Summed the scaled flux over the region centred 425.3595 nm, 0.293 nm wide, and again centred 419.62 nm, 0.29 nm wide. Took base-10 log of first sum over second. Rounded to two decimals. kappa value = 0.09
